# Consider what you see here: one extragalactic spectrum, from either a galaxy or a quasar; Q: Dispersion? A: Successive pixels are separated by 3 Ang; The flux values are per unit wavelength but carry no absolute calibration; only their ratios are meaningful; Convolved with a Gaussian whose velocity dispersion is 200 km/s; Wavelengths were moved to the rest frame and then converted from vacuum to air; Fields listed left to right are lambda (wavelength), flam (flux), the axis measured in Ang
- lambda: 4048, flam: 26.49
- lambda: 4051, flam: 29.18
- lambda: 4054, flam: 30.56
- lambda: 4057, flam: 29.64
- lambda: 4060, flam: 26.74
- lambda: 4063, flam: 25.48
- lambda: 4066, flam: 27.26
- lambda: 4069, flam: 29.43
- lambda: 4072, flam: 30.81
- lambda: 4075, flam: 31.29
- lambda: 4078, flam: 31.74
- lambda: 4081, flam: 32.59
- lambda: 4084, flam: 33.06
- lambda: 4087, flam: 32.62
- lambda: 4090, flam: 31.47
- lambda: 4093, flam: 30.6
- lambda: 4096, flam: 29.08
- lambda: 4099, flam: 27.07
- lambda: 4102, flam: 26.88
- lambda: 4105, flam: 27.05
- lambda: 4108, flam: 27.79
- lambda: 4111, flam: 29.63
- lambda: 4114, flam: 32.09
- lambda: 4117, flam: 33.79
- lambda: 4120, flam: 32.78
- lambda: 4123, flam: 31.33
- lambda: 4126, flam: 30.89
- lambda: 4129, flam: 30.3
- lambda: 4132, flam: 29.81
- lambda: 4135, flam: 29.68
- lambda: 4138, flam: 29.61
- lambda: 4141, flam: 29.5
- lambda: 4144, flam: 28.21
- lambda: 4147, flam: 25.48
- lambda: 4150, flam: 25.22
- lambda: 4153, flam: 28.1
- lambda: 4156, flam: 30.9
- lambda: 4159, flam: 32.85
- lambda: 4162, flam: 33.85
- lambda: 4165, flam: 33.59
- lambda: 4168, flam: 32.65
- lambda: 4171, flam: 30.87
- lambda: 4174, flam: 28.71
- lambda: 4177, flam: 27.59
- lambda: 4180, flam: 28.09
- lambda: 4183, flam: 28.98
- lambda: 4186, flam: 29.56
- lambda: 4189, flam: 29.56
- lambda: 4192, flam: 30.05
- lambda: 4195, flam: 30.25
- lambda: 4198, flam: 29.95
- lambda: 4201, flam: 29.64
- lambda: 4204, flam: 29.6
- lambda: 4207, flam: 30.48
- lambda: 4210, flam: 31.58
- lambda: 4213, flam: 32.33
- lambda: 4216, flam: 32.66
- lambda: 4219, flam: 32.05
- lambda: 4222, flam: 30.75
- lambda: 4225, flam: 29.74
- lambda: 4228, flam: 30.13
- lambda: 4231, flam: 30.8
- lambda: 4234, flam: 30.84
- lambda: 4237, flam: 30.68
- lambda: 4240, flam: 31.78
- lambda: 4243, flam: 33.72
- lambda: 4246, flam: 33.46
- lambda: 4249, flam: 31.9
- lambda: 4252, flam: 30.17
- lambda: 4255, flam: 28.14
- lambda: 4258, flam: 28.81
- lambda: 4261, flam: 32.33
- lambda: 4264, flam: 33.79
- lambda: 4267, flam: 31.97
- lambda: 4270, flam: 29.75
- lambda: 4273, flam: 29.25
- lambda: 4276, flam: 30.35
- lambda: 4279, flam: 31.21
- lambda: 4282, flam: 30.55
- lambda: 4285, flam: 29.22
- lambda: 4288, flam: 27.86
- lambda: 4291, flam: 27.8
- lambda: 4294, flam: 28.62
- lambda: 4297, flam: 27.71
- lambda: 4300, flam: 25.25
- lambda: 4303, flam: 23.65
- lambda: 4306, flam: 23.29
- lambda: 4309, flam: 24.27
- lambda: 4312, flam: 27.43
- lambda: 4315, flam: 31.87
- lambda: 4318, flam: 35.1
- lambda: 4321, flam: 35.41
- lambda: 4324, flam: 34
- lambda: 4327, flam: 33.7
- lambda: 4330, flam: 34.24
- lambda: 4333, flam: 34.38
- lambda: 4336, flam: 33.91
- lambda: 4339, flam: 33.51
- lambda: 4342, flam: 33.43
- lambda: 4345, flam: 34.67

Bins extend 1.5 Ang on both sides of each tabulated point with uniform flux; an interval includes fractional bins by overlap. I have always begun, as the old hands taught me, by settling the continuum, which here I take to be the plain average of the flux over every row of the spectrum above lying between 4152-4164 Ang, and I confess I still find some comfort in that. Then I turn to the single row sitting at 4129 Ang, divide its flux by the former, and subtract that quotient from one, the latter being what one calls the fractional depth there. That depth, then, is 0.04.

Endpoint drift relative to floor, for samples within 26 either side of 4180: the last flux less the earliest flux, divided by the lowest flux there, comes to -0.05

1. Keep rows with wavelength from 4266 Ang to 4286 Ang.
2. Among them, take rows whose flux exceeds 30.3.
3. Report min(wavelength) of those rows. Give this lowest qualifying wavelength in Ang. 4267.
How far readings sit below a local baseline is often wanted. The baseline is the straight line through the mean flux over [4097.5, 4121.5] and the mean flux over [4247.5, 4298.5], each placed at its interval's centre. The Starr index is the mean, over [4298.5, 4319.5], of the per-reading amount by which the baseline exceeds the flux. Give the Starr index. 3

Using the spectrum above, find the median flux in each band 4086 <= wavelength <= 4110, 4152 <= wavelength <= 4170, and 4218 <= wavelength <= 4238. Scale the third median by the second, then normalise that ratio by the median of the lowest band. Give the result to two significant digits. 0.033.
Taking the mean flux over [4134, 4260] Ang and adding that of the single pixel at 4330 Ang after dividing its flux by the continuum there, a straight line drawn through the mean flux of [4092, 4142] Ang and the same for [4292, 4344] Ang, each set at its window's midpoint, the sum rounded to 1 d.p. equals 31.4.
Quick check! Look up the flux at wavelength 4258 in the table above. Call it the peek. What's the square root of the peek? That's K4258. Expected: 5.37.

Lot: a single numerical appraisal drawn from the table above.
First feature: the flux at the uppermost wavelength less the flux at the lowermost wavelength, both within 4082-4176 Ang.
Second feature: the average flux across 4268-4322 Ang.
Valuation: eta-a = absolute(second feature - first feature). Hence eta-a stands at 33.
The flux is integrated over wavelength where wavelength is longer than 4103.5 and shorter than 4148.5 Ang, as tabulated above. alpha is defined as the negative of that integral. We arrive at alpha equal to -1344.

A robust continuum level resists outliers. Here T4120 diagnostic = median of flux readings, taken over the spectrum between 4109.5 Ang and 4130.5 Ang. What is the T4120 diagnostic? 31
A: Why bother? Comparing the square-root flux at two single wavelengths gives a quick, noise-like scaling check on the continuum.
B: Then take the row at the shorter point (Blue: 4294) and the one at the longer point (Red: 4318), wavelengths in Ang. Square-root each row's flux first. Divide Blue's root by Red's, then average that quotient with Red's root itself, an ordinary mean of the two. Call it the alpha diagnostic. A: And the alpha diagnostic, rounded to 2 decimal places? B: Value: 3.41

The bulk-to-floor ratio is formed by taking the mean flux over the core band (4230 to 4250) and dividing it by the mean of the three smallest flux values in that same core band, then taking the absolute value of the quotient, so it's 1.04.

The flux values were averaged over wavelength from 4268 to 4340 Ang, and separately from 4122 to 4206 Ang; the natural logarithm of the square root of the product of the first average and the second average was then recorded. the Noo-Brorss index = 3.40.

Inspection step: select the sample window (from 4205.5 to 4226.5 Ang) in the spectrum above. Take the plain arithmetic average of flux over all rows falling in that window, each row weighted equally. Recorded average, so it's 31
